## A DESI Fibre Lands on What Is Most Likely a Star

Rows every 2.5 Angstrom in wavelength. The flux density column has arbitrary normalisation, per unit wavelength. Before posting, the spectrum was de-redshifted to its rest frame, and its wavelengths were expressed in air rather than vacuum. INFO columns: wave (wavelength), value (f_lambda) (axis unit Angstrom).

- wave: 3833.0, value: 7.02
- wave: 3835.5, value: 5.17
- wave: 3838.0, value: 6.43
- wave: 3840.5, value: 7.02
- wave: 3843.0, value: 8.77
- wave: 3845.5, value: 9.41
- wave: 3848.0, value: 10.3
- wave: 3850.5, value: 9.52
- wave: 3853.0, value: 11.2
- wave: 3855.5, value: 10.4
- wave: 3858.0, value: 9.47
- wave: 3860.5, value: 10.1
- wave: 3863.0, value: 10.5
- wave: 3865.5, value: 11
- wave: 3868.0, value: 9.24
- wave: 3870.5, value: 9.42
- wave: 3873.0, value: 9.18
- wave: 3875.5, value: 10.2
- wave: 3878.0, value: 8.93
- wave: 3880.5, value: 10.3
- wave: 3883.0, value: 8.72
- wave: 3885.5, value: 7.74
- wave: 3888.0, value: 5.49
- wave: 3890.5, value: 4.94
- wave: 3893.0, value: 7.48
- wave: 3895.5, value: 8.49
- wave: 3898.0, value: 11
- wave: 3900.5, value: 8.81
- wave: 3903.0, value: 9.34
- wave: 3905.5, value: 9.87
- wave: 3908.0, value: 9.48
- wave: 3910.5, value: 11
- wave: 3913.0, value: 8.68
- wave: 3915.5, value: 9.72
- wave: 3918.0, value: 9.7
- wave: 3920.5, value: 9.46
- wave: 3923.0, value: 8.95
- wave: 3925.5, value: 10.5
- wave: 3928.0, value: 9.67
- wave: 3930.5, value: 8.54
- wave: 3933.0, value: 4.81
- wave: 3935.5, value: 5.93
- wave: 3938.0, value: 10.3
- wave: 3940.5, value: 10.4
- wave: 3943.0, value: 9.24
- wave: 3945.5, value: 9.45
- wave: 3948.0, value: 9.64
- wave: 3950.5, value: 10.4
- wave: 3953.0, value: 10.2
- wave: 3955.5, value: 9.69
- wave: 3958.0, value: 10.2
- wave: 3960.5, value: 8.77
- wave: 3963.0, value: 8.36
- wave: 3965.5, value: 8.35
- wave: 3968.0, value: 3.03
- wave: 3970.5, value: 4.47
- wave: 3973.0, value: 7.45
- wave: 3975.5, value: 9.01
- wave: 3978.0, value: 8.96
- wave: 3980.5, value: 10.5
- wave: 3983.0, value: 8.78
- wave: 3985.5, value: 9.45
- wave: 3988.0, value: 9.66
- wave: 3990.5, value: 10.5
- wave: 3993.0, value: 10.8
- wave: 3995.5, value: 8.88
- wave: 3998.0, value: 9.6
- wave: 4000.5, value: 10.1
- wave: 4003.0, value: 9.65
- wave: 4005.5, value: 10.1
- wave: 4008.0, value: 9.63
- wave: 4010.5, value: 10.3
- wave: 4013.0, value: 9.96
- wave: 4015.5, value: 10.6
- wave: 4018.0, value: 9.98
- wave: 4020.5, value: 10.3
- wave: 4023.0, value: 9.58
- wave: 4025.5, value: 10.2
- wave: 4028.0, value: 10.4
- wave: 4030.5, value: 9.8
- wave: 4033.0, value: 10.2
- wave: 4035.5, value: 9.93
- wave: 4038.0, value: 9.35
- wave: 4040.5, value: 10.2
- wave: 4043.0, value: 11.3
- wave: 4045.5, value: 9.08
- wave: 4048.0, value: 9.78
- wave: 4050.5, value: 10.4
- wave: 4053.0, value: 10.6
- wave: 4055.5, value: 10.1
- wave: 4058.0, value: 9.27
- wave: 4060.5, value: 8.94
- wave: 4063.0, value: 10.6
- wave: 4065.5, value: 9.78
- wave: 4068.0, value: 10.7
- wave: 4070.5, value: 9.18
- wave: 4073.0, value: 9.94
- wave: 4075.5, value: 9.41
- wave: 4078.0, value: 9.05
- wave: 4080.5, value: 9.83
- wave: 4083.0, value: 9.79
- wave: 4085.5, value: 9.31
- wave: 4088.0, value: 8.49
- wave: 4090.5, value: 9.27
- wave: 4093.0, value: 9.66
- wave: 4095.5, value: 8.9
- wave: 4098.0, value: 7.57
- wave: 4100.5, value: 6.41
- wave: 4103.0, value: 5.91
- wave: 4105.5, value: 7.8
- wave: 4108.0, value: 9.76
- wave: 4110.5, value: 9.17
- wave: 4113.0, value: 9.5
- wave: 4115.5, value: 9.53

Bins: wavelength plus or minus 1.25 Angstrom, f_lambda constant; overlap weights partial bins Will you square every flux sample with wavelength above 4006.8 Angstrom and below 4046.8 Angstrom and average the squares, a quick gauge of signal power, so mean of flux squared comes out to 101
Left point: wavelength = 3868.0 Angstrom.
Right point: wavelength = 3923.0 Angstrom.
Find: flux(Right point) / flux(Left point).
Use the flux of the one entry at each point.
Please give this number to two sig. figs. 0.97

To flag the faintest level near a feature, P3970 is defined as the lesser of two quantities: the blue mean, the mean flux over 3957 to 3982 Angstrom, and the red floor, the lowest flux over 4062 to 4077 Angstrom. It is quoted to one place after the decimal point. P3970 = 7.9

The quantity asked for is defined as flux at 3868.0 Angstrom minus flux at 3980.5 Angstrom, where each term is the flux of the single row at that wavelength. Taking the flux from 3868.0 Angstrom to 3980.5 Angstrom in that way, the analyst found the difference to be -1.3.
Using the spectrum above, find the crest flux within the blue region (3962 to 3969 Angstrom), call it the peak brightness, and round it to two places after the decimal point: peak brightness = 8.36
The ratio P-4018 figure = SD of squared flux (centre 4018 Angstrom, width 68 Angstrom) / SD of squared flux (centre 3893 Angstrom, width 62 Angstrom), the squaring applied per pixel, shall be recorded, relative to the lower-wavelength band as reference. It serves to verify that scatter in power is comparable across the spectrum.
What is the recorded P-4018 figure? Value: 0.43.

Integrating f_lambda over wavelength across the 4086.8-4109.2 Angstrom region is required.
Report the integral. 184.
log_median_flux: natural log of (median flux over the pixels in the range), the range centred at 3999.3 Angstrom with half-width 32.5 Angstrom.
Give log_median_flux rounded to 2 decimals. 2.28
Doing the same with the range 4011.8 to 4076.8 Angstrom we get 2.30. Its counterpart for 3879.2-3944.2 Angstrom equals 2.23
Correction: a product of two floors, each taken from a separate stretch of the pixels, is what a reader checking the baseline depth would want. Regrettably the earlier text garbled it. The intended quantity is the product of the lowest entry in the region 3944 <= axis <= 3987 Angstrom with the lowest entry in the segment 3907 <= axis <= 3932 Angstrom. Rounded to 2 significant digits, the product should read 26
